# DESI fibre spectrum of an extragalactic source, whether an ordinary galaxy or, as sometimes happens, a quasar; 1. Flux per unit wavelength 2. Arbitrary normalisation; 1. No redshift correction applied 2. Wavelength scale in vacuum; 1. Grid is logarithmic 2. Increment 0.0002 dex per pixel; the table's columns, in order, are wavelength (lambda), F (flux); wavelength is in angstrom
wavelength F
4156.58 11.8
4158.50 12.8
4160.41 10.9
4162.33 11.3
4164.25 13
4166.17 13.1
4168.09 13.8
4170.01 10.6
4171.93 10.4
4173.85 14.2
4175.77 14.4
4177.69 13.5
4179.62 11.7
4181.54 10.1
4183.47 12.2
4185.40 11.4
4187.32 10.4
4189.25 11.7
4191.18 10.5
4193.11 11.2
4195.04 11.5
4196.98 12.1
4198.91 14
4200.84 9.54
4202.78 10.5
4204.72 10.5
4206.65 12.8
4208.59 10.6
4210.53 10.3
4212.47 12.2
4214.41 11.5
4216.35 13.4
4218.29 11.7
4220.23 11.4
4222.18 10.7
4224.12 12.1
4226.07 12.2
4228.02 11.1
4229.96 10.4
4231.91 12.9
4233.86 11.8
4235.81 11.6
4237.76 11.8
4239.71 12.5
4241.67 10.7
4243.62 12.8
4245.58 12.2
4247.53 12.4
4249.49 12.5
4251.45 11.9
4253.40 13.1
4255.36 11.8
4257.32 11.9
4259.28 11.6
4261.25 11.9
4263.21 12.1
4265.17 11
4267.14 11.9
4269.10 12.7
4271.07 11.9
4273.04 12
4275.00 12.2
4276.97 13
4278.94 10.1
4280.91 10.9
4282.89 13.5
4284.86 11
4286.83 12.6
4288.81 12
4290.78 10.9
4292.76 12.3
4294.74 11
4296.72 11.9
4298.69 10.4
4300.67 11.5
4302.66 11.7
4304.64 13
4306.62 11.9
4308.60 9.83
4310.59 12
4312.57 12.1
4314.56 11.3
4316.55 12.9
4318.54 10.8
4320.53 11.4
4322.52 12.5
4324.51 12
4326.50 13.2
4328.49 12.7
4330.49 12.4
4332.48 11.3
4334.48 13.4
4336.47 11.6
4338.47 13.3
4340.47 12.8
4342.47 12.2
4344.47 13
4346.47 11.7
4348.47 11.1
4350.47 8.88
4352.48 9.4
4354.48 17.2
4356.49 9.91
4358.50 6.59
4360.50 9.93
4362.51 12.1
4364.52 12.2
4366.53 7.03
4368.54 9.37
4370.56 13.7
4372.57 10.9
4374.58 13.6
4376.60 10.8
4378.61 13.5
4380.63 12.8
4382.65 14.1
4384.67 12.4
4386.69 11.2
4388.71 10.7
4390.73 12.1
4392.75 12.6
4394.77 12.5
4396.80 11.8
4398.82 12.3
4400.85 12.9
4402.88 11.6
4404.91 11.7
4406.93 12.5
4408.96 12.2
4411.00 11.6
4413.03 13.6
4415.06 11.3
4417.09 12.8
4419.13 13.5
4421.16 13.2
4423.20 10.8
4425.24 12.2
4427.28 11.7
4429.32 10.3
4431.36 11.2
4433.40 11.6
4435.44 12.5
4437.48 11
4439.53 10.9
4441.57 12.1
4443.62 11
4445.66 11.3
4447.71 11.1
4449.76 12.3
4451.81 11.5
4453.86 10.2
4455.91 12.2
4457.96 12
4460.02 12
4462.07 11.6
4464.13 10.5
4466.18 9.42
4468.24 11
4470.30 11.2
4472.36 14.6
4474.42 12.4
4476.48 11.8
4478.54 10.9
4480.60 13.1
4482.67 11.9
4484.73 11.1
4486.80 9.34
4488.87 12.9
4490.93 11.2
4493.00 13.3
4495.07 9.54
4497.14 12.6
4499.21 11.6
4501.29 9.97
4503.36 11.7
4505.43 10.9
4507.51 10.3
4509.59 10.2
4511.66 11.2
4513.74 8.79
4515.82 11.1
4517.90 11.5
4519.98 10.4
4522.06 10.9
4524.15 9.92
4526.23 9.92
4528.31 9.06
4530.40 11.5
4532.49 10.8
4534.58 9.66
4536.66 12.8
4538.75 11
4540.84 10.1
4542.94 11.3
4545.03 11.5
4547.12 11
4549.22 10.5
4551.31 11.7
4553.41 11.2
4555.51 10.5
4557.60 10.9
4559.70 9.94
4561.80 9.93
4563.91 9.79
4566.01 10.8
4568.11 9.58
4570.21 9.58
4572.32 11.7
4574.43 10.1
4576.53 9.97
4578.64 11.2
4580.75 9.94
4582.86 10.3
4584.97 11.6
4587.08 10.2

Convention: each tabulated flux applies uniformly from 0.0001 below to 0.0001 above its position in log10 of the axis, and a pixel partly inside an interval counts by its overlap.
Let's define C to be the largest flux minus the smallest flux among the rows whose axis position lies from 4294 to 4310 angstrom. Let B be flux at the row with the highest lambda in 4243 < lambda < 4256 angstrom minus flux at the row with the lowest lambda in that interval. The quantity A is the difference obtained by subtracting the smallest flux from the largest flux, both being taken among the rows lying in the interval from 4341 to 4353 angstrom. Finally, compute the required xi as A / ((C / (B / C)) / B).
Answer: 0.4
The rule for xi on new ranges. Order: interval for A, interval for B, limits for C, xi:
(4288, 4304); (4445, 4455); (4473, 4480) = 1.0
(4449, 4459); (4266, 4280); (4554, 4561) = 7.4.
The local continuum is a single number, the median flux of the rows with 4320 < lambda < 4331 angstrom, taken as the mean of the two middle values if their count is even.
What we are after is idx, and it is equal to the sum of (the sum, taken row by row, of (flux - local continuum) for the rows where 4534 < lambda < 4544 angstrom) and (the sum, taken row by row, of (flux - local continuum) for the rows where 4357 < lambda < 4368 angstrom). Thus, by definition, -22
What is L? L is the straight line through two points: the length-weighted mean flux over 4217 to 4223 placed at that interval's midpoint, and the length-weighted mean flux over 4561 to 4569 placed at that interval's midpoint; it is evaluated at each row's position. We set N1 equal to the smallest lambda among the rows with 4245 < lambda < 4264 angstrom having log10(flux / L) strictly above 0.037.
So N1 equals 4247.53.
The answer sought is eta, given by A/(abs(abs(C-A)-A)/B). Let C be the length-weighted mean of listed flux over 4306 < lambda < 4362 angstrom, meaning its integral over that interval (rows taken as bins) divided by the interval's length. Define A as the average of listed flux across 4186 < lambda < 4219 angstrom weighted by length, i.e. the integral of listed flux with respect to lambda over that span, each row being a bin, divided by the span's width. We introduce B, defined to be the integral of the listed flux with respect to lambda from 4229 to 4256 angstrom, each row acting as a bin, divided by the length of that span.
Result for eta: 12.3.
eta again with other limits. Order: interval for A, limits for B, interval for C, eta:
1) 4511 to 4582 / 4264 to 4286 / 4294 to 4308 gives 13.1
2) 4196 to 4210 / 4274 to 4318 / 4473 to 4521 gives 11.9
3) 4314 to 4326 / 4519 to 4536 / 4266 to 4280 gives 10.4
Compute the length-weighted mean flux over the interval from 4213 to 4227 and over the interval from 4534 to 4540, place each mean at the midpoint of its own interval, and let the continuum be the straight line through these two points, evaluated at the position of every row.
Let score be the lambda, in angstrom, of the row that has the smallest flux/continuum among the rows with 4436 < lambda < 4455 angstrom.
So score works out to 4453.86 angstrom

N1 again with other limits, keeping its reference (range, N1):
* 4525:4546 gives 4530.40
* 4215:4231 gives 4216.35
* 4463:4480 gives 4472.36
